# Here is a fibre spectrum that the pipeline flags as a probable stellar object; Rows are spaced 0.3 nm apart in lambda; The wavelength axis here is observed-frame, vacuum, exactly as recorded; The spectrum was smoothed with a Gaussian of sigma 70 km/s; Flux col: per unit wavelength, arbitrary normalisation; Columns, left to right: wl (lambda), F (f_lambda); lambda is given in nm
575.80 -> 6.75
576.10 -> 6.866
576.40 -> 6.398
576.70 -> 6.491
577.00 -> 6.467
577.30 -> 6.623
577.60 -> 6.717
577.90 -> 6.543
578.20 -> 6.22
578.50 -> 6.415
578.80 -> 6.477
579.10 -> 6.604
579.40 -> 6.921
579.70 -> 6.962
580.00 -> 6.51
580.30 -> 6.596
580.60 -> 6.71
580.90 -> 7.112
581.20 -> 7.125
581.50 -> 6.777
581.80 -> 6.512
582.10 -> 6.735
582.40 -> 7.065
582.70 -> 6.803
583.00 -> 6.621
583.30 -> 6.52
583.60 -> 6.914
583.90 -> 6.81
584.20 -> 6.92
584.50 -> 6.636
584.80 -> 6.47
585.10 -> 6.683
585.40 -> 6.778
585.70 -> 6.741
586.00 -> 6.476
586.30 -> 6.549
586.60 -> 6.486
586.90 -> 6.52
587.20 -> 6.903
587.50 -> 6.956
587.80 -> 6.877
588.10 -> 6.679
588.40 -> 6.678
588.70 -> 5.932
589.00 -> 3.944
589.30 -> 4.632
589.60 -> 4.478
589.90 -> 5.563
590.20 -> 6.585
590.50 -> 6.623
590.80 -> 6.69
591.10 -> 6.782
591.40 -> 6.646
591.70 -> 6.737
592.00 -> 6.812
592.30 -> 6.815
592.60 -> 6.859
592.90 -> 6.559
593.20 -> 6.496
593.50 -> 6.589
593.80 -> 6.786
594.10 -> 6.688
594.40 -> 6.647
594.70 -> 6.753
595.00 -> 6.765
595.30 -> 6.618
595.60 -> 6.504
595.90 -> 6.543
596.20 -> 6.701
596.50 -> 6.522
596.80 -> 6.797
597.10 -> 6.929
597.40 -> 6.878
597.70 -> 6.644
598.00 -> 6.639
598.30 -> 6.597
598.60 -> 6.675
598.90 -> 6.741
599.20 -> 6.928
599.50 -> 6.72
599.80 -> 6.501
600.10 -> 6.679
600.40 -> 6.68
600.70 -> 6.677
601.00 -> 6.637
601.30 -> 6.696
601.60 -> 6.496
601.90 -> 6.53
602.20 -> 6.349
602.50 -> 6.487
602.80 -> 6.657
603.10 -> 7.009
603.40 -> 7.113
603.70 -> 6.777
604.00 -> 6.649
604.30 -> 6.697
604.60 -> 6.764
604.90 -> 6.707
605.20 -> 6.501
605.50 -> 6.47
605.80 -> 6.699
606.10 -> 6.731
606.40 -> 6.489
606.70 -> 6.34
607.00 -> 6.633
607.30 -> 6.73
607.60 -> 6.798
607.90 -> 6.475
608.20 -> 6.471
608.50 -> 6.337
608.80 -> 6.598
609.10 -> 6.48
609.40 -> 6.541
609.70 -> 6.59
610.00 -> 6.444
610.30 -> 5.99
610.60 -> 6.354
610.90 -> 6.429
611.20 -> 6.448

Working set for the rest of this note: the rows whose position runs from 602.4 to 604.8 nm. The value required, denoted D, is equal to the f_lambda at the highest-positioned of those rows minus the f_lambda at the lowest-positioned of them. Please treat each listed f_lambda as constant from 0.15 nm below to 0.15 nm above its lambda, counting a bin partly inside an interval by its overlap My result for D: 0.28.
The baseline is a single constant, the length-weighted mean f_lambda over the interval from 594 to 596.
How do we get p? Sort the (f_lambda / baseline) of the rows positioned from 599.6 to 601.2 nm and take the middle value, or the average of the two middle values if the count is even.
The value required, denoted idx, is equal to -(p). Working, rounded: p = 1.00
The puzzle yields -1.00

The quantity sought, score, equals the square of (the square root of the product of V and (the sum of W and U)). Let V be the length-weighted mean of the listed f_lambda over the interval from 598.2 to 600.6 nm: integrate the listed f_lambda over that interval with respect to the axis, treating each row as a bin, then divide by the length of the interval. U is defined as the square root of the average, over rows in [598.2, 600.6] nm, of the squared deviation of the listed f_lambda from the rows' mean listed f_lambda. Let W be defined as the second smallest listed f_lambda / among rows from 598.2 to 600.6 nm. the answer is 44.9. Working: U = 0.115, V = 6.692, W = 6.597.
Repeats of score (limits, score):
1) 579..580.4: 45.6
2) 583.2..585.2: 44.9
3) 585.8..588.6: 44.4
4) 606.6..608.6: 42.6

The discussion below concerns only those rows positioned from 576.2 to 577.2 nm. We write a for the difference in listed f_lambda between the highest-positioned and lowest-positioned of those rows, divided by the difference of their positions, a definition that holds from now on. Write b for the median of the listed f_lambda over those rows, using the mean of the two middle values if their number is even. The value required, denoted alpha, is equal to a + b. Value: 6.58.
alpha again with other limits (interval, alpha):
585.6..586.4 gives 6.23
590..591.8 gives 6.77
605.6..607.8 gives 6.75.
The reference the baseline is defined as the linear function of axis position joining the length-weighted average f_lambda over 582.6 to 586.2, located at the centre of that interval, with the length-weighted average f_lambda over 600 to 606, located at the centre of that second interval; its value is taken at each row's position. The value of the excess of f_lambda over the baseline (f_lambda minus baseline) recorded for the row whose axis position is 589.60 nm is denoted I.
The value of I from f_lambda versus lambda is -2.21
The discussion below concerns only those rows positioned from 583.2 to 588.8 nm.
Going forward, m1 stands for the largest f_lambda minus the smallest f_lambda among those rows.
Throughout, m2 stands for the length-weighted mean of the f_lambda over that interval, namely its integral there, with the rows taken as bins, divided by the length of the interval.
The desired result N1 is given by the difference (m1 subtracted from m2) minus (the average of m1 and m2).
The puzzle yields 1.8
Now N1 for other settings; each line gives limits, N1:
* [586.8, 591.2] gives -1.5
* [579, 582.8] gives 2.5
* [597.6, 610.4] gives 1.6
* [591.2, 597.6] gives 2.7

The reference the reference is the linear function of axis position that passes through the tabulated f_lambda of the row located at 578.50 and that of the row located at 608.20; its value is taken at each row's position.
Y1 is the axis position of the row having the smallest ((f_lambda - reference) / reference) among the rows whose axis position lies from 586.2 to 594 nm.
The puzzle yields 589.00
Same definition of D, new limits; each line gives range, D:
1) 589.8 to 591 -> 1.13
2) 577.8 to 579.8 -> 0.42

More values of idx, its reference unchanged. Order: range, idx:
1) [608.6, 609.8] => -0.99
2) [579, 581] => -1.01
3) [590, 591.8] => -1.00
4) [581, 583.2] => -1.02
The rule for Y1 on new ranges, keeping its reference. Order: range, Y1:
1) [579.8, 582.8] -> 581.80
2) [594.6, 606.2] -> 602.20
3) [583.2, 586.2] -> 584.80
